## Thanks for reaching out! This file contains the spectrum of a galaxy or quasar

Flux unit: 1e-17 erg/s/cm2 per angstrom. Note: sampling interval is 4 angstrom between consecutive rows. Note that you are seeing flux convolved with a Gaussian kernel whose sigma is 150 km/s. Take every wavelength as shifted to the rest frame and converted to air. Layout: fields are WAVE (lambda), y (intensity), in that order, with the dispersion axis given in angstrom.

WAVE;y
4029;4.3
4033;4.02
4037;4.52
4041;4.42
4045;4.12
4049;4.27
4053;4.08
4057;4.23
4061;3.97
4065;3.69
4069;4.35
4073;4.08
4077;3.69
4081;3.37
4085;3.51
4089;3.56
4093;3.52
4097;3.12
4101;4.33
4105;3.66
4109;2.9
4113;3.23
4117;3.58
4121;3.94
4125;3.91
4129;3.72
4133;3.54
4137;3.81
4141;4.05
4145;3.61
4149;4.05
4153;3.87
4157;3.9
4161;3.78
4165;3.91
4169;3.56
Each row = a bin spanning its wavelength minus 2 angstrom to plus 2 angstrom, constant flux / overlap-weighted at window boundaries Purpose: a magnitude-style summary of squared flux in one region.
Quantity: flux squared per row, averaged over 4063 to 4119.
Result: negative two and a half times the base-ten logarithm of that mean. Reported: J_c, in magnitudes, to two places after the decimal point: -2.80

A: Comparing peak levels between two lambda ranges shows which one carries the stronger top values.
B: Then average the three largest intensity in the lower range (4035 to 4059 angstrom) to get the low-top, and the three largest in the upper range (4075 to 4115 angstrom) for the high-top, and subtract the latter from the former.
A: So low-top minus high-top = 0.5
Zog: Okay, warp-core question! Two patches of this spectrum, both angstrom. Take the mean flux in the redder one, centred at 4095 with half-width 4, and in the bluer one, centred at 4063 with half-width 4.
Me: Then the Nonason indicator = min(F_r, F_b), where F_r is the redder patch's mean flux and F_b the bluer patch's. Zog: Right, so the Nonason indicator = 3.32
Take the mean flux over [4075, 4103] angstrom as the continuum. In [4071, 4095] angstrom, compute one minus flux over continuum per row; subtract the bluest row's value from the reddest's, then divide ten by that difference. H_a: 64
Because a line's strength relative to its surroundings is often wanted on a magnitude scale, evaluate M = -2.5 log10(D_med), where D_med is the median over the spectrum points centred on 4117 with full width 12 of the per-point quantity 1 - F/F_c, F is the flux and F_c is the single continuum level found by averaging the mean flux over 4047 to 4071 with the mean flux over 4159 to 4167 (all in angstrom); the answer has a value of 2.5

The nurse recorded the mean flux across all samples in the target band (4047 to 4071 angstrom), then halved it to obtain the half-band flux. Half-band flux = 2.05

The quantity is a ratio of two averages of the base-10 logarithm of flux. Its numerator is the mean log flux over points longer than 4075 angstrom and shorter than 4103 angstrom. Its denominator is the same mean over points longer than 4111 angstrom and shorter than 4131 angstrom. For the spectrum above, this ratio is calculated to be 0.98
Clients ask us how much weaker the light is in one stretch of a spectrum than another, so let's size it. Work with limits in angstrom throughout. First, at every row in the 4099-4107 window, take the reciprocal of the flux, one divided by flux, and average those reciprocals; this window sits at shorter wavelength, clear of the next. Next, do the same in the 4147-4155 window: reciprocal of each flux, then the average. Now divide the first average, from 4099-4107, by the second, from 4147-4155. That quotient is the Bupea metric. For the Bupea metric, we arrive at 1.00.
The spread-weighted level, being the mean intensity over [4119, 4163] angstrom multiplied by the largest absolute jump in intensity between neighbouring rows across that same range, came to 1.7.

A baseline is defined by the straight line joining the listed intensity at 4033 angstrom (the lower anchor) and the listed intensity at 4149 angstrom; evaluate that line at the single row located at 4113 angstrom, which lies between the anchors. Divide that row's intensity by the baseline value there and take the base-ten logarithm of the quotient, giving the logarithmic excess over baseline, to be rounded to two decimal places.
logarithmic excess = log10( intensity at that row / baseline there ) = -0.10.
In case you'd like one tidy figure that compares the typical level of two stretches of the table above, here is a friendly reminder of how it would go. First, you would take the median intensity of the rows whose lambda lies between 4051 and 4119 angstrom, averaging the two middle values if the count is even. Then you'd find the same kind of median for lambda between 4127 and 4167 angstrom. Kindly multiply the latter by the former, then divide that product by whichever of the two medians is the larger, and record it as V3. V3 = 3.660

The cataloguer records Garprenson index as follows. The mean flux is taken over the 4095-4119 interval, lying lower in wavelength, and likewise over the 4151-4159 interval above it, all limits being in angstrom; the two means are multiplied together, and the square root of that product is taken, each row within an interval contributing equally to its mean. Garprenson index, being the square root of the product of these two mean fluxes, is 3.67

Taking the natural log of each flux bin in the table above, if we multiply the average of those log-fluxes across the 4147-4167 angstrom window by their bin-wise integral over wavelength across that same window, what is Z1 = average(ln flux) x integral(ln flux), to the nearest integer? 37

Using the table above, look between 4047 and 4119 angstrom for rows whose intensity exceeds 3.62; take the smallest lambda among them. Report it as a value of 4049 angstrom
